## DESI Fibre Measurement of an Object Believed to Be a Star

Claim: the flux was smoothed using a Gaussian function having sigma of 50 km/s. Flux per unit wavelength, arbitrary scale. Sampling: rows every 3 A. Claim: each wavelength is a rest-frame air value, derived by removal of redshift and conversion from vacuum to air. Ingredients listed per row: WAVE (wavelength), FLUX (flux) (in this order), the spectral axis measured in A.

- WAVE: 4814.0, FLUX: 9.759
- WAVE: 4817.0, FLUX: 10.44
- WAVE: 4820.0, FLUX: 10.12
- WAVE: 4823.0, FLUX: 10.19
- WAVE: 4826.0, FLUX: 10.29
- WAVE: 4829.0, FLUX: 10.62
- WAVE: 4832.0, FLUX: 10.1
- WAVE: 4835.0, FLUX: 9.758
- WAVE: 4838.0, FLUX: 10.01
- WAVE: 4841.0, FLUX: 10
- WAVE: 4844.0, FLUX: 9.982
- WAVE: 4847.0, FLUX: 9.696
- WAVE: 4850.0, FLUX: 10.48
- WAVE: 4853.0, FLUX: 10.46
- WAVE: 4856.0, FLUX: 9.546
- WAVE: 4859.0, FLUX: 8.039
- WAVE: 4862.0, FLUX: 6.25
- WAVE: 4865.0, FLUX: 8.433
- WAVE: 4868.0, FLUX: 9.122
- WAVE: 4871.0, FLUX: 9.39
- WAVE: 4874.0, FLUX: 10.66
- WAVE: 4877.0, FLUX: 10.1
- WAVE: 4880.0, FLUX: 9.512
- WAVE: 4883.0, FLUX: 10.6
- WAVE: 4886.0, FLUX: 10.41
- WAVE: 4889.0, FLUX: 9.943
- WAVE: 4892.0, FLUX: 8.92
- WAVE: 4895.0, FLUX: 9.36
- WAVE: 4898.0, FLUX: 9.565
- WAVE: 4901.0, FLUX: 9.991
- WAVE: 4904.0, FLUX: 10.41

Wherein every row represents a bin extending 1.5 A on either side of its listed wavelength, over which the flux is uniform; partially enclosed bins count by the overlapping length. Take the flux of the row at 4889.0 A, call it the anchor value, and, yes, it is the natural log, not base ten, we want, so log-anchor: 2.30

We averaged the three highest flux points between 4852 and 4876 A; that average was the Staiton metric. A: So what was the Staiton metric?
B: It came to 10.2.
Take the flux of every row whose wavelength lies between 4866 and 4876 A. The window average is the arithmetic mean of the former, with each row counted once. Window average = 9.7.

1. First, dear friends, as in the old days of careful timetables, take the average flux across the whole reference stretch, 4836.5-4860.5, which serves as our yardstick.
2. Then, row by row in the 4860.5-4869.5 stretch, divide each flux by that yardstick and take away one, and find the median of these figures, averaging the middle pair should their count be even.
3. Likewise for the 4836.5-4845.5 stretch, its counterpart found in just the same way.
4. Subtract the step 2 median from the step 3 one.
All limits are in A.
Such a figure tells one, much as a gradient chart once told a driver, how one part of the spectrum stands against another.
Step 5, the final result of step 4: 0.16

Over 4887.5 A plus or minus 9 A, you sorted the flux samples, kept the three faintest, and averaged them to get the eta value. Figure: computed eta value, 9.3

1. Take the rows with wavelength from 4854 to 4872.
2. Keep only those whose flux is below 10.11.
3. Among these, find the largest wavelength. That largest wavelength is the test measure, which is 4871.0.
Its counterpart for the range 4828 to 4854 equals 4847.0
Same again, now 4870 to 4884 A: 4880.0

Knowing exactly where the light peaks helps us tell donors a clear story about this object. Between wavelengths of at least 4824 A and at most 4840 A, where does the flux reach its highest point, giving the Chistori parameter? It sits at 4829.0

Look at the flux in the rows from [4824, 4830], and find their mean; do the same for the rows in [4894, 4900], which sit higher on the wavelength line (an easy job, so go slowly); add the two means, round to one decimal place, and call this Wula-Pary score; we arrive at 19.9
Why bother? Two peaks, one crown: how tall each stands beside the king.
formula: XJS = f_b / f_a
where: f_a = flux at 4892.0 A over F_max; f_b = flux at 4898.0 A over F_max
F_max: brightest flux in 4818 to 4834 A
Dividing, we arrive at 1.07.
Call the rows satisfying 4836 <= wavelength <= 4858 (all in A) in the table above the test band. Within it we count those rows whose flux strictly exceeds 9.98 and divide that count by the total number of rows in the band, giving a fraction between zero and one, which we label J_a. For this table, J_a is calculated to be 0.71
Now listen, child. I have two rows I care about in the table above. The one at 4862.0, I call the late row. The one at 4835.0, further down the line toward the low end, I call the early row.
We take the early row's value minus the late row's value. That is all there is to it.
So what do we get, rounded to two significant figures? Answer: 3.5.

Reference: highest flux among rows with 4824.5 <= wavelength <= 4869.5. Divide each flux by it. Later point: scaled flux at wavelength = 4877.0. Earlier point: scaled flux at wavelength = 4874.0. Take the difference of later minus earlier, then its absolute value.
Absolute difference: 0.05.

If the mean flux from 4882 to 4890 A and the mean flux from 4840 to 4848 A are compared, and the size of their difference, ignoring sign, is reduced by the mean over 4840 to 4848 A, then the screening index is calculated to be -9.5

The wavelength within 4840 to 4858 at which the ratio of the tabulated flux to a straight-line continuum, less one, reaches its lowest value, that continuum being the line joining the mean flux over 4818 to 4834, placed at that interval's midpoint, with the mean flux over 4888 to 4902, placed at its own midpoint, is 4856.0 A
